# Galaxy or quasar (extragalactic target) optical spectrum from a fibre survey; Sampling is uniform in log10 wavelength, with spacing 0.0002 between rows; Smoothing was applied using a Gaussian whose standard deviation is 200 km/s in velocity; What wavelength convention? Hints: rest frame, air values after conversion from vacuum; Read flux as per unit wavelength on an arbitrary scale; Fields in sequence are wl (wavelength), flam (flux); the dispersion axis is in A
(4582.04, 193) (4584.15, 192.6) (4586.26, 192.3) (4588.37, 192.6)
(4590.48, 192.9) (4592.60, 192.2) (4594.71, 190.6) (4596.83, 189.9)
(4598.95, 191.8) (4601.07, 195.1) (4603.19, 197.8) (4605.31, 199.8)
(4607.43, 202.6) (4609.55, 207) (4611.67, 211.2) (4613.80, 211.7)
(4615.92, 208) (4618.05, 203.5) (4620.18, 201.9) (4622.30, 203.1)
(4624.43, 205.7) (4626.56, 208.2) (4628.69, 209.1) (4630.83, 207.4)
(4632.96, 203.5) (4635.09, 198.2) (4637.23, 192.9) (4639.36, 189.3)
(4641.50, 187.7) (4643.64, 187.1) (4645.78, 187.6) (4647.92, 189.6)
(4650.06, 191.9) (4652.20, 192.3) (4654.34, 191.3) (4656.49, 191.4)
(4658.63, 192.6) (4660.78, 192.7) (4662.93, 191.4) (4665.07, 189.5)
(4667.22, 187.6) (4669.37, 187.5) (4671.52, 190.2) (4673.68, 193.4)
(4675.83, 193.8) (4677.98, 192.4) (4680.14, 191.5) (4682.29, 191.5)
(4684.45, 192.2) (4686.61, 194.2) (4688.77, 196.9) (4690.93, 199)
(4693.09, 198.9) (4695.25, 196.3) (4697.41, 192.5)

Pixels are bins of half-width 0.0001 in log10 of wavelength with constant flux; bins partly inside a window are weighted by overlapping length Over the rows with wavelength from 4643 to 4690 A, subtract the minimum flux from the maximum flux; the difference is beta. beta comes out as 10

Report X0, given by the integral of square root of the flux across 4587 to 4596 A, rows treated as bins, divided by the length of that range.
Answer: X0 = 13.9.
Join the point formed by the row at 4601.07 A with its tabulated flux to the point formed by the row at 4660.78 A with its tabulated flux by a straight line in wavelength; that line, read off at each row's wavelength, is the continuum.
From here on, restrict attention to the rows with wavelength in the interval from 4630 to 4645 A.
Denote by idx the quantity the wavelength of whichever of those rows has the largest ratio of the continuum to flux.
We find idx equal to 4643.64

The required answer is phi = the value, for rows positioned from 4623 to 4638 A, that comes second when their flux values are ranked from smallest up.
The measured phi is 198.2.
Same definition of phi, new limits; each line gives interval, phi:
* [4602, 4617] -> 199.8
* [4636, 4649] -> 187.6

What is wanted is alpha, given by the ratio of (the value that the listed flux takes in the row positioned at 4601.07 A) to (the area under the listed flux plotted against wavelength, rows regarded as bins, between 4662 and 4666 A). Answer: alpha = 0.26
